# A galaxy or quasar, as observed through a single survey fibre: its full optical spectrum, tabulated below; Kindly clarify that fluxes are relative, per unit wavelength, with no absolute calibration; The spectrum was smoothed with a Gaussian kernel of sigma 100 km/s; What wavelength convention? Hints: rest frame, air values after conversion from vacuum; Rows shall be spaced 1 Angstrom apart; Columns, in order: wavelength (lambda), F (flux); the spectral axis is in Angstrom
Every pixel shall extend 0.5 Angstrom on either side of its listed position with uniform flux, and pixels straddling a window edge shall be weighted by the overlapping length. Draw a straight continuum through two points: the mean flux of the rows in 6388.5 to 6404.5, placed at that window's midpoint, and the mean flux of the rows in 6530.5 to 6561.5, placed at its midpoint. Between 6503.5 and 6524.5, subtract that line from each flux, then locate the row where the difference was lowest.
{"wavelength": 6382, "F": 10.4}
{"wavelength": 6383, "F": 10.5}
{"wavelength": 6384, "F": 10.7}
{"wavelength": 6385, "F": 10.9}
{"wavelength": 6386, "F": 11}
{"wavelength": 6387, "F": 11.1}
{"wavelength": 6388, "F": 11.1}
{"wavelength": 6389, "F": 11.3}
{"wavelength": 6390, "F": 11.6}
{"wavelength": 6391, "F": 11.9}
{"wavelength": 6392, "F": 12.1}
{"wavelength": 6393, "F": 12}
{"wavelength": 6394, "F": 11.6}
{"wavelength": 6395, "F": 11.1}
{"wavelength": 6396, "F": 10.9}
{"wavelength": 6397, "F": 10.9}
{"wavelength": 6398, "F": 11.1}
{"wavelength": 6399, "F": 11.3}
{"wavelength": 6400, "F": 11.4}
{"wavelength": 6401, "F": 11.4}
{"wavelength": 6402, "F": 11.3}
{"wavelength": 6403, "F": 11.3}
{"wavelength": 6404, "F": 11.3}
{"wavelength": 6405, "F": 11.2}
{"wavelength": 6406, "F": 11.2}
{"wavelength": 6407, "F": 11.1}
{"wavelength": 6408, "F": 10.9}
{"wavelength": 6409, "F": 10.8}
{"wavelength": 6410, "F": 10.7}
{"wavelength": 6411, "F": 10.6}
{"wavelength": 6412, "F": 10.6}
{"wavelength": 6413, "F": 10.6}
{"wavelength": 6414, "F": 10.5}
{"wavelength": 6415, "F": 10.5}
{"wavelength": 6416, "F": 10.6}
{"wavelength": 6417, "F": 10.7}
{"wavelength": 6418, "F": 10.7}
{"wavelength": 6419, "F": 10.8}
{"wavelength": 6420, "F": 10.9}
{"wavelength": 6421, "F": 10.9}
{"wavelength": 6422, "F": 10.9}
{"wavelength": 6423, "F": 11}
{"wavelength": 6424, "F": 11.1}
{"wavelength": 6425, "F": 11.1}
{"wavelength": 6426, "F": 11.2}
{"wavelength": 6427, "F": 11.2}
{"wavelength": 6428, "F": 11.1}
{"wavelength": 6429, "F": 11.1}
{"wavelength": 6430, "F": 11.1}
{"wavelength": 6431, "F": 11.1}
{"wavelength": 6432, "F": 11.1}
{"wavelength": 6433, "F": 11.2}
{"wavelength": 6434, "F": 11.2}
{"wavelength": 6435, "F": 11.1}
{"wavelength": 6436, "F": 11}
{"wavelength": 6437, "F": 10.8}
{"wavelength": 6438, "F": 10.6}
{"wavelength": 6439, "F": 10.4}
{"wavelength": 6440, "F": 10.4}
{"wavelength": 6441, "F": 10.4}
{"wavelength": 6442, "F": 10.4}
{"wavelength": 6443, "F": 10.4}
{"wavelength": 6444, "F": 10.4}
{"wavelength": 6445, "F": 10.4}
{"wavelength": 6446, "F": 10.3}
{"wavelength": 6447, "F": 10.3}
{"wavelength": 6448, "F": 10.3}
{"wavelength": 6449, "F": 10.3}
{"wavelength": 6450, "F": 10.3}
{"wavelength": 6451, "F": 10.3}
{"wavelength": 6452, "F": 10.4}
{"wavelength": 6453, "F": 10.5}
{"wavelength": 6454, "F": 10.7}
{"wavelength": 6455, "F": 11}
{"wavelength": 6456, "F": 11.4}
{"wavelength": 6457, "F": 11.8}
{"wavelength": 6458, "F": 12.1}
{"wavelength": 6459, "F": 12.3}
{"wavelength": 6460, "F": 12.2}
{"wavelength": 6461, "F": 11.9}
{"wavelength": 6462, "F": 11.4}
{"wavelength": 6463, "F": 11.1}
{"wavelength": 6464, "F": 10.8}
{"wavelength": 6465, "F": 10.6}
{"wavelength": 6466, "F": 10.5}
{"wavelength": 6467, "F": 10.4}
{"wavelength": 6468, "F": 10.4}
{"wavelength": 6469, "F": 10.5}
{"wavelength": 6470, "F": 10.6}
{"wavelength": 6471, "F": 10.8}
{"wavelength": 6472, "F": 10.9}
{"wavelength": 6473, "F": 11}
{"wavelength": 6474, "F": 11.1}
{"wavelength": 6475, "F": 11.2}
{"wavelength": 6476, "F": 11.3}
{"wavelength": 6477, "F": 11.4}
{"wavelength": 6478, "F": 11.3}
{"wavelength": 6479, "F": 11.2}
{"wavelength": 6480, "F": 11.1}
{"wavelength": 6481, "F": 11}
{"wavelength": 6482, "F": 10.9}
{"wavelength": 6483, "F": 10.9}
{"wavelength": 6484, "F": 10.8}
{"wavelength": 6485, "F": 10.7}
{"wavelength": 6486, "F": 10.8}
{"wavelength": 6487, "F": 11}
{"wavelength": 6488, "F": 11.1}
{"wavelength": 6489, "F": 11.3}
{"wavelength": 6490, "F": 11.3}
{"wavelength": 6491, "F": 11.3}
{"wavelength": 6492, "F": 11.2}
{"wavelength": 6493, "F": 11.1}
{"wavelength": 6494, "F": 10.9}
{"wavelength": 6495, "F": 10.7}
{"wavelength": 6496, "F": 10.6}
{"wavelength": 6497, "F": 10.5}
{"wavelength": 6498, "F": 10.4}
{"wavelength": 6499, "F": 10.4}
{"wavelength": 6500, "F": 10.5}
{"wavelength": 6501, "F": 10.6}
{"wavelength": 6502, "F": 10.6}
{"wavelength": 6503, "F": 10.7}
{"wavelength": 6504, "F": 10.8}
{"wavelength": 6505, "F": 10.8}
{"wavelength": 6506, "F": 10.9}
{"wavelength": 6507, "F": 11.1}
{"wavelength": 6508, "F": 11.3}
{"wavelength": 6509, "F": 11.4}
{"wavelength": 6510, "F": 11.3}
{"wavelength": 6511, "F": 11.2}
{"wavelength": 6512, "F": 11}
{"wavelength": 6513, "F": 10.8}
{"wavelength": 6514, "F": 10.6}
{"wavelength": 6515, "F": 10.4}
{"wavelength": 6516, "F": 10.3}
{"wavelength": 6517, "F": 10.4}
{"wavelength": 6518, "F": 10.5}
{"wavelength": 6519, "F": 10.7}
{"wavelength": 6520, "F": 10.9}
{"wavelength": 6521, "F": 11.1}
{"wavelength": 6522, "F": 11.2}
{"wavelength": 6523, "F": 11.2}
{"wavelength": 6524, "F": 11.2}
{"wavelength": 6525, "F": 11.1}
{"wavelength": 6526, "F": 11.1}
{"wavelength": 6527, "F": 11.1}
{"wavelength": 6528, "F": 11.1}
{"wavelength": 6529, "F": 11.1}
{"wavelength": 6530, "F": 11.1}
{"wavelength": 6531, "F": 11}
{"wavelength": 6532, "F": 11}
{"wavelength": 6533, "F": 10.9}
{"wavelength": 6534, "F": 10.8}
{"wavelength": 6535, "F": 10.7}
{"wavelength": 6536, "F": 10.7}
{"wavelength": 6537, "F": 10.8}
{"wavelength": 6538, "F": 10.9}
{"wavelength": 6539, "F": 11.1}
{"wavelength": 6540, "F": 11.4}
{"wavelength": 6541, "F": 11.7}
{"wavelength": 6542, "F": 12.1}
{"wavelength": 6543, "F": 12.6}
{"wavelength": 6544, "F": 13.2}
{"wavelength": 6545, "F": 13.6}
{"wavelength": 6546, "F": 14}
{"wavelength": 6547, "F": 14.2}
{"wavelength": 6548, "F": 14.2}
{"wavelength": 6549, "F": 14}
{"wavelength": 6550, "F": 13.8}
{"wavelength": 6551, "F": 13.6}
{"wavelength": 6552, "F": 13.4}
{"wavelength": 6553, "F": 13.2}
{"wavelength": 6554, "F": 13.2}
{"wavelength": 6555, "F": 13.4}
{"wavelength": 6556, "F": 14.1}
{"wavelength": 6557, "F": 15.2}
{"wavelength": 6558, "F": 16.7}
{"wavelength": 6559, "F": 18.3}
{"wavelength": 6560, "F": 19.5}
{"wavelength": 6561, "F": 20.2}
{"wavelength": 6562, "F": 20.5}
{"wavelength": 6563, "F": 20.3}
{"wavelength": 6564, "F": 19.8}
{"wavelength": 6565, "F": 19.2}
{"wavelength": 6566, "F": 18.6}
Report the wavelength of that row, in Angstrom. 6516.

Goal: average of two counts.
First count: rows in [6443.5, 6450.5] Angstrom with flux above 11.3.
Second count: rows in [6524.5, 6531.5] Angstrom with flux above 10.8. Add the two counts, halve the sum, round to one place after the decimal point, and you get 3.5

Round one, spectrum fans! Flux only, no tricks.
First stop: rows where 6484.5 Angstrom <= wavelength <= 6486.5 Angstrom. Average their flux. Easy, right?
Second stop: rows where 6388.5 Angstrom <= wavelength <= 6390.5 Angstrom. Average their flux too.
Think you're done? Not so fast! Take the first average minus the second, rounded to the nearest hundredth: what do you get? -0.70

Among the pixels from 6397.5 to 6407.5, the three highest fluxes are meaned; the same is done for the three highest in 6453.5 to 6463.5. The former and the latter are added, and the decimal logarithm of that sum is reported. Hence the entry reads 1.37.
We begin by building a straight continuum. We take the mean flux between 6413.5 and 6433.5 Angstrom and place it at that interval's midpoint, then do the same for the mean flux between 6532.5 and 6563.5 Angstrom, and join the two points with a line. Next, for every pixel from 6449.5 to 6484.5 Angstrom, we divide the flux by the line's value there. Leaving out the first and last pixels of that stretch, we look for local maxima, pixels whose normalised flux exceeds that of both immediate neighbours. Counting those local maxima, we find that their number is 2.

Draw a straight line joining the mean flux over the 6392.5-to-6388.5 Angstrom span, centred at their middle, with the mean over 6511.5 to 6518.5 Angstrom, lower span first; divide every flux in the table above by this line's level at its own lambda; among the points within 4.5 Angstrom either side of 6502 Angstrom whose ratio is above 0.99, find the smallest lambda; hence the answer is 6501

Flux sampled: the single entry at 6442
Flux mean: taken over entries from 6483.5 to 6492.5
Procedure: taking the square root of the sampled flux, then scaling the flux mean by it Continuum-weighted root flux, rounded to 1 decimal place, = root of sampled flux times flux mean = 35.7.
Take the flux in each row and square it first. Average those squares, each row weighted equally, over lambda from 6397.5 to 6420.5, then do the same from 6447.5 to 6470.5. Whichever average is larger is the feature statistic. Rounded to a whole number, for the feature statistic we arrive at 120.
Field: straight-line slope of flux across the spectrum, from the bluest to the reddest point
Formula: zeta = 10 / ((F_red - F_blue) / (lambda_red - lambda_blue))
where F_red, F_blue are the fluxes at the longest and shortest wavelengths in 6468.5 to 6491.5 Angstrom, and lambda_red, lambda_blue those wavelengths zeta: 275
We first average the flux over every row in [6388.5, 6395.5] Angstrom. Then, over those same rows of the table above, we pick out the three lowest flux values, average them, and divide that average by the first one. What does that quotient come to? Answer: 0.97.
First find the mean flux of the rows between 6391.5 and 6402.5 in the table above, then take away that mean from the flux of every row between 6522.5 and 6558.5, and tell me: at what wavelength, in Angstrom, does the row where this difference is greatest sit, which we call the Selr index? 6558 Angstrom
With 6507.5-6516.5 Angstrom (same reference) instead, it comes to 6509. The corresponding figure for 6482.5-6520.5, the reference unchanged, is 6509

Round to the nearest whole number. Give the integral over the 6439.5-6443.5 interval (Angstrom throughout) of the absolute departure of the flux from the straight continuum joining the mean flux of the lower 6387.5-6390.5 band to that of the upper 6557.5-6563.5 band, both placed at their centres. 13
